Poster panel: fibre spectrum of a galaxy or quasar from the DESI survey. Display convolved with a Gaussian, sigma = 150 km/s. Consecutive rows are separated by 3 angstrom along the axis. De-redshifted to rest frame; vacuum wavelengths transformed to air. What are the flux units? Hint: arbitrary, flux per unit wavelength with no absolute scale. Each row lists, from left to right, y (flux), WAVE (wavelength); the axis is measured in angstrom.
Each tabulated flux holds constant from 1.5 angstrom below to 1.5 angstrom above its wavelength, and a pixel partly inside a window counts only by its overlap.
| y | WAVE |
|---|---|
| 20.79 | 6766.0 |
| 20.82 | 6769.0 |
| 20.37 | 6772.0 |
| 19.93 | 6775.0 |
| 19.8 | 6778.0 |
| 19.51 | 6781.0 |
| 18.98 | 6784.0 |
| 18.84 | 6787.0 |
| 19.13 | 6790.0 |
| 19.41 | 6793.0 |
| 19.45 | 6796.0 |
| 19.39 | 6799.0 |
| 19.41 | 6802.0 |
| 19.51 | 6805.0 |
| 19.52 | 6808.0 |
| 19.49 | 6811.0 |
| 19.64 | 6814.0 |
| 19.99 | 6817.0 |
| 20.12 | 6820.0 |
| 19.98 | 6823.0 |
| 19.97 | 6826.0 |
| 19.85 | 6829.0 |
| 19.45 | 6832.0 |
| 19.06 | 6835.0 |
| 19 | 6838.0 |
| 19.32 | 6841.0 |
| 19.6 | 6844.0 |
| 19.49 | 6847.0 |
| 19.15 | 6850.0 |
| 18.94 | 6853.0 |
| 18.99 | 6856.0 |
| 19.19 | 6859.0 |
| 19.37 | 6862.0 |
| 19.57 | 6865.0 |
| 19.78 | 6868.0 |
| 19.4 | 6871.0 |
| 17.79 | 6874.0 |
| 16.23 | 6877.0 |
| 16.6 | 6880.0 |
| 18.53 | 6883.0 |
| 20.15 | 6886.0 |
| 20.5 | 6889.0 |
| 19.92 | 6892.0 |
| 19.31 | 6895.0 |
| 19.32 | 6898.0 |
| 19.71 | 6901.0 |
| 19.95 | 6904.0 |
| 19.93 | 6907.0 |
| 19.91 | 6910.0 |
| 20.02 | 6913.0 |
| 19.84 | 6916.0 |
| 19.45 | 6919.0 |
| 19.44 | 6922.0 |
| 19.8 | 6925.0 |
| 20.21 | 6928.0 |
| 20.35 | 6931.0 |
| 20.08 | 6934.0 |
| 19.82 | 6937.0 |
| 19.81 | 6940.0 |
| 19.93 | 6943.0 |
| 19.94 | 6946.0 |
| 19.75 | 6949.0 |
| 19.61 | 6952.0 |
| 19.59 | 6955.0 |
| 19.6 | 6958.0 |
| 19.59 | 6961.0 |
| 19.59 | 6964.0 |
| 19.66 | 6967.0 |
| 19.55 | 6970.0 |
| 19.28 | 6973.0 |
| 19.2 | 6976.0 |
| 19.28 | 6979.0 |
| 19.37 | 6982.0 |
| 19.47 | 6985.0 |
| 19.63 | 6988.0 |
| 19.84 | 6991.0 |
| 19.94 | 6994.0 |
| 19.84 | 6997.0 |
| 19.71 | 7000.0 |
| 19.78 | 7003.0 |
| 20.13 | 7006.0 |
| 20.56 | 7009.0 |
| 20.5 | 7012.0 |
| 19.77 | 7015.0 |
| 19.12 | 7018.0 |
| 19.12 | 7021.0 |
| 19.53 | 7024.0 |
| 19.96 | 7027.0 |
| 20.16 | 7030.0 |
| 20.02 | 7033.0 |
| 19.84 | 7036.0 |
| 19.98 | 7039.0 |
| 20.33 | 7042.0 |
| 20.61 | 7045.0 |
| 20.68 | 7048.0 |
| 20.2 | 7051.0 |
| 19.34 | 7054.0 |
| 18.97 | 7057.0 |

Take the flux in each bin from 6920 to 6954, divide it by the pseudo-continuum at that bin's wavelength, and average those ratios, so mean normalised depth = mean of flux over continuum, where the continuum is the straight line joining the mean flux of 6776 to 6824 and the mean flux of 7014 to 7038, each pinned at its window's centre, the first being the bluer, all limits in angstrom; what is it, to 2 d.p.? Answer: 1.01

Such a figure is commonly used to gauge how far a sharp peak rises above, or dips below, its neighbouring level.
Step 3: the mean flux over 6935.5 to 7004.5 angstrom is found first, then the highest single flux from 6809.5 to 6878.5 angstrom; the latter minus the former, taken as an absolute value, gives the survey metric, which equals 0.48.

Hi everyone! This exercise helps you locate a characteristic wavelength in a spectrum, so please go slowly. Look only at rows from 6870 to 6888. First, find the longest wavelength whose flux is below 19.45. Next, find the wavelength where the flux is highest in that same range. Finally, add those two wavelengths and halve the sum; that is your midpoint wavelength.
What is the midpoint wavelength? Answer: 6884.5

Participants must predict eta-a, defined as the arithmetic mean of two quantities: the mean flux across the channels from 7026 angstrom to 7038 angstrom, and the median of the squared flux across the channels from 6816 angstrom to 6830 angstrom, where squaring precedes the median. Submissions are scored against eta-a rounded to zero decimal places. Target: 210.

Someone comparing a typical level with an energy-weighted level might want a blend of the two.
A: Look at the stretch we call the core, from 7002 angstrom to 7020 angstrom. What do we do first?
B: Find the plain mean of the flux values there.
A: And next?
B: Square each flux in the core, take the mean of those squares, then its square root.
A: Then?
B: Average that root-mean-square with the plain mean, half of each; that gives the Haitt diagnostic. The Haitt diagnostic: 20.0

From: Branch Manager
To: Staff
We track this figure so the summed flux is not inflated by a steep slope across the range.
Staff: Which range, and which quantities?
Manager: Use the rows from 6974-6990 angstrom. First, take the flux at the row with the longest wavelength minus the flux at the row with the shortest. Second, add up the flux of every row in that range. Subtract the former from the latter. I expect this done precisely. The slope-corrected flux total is 96.5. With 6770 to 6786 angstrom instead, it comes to 100.0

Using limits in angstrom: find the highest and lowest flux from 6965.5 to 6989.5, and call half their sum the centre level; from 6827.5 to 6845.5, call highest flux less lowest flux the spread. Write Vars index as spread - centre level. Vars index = -18.6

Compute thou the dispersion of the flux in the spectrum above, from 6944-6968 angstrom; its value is 0.12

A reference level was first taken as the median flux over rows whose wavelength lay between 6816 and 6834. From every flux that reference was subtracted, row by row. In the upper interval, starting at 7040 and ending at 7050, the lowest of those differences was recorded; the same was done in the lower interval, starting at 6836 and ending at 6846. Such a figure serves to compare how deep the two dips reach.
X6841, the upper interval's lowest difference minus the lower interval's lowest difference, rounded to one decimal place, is 1.3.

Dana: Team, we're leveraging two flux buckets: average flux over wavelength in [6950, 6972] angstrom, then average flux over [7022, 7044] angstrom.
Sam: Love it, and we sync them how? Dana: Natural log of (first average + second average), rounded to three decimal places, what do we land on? 3.678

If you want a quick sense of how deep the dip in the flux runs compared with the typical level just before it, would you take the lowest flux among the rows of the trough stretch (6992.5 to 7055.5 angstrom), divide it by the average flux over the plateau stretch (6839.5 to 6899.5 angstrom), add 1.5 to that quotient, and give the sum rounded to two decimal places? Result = 2.50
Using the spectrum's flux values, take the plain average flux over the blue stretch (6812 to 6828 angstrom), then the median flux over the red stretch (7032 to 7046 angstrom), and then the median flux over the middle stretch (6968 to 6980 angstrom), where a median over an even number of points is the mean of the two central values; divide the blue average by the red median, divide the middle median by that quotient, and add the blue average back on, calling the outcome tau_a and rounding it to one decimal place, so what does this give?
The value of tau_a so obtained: 39.3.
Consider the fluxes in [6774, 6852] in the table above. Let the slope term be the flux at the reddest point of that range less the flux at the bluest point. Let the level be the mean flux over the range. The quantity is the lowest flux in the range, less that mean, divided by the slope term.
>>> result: 0.8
